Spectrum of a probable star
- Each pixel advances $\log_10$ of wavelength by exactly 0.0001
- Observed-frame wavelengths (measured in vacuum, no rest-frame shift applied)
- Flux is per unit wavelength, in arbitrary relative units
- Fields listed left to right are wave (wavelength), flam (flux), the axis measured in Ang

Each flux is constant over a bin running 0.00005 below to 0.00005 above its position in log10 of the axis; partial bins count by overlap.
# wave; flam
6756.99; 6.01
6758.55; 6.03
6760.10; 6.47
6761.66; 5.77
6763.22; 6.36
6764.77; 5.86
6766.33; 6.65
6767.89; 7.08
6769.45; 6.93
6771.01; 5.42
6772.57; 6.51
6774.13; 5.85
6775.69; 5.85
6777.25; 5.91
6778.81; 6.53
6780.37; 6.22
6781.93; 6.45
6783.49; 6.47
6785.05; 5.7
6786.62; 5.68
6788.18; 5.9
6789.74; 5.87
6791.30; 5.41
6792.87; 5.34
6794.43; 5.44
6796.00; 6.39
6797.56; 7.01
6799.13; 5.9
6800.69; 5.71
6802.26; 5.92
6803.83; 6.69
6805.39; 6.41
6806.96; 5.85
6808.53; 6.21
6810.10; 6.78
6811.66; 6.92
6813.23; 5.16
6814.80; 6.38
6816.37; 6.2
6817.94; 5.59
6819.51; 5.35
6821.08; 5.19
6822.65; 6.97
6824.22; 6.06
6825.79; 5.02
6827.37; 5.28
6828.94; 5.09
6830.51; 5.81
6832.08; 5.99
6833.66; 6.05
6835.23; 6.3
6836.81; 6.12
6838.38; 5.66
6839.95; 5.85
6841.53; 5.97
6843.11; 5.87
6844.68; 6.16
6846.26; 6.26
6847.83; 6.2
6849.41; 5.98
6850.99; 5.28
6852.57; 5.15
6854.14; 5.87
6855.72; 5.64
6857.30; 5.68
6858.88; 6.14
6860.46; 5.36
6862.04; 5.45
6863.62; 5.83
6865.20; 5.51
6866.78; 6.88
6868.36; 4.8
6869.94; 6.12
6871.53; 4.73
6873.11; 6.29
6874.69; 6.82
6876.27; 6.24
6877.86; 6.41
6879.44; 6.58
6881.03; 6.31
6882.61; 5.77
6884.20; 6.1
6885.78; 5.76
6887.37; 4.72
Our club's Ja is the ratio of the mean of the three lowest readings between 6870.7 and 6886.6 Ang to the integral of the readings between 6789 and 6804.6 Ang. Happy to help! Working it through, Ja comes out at 0.058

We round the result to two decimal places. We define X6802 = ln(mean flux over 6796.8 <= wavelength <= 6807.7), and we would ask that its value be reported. 1.83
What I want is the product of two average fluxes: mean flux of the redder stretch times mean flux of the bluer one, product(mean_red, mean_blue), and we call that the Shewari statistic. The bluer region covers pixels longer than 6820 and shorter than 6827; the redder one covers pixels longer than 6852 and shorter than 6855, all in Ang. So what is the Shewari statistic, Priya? 32.0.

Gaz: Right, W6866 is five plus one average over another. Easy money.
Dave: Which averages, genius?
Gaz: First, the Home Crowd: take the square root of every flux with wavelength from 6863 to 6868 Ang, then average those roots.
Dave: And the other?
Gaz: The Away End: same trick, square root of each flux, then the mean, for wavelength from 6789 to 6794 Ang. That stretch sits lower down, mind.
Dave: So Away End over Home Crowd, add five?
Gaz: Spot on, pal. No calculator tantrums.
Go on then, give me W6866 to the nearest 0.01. 5.96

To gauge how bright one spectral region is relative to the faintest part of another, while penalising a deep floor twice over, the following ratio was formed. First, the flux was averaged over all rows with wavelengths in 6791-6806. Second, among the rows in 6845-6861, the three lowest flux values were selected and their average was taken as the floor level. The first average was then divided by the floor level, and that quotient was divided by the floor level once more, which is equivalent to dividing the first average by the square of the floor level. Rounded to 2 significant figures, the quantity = 0.22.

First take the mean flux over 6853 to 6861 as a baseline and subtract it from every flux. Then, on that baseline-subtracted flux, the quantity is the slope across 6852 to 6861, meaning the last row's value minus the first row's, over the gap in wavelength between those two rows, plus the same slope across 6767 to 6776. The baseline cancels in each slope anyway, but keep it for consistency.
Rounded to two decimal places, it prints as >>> -0.13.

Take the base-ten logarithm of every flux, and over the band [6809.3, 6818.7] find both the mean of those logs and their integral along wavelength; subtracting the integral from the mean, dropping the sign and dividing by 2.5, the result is 2.65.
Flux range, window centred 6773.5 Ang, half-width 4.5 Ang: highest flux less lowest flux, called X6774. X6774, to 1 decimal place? 1.5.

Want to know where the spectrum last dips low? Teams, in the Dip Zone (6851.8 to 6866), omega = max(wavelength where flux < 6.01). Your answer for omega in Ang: 6865.20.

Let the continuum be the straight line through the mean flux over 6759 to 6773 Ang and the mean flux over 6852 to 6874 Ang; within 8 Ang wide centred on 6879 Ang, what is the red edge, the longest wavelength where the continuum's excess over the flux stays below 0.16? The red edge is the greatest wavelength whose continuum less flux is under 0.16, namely 6882.61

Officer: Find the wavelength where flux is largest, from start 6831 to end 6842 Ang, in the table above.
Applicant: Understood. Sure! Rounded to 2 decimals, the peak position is 6835.23 Ang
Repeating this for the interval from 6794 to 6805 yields 6797.56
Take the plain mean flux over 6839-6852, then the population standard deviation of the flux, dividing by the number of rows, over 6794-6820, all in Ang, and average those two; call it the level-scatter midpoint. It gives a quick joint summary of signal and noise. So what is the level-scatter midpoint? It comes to 3.24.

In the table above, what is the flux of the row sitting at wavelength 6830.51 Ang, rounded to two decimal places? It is 5.81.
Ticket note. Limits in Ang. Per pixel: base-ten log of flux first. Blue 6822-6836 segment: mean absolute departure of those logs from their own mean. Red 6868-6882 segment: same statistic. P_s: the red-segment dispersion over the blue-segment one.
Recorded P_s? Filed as 1.22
